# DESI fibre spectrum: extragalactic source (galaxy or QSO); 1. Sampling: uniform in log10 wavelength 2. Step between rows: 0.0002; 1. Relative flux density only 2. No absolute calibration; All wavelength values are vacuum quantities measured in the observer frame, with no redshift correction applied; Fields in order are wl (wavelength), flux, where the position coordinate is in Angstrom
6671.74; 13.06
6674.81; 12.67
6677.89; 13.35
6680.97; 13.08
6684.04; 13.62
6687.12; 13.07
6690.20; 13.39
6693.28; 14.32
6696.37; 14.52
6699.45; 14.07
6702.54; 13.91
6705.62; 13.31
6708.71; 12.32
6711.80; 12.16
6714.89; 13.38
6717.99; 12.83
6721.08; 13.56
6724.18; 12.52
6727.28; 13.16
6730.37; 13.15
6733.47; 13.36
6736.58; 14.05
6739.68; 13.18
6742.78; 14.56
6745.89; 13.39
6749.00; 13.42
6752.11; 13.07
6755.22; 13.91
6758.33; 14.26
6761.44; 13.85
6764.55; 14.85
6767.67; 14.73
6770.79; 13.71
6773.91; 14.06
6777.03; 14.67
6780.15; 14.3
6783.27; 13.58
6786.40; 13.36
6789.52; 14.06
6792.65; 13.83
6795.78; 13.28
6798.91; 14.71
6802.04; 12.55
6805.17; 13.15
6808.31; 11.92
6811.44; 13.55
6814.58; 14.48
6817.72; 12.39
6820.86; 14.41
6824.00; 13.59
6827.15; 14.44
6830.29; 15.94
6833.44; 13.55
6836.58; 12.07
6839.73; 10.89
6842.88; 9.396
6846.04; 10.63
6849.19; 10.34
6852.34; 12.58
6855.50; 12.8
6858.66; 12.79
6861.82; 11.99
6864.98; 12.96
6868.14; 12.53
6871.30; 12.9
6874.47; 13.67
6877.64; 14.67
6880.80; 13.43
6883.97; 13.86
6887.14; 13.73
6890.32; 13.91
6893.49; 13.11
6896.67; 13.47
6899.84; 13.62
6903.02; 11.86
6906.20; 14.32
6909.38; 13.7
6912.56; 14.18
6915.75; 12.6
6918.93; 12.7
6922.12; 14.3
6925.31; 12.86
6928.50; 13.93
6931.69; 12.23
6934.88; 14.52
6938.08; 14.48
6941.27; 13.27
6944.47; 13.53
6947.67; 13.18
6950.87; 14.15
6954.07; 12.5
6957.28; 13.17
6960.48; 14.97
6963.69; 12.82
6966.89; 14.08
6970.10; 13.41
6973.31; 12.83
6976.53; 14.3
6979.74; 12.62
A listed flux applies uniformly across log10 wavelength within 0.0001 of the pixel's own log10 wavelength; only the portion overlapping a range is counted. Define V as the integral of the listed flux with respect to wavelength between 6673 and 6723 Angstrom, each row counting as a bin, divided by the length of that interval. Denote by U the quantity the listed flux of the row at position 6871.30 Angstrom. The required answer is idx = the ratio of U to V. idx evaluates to 0.97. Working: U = 12.9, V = 13.3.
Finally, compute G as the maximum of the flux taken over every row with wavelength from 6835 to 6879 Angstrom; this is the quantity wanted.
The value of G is 14.67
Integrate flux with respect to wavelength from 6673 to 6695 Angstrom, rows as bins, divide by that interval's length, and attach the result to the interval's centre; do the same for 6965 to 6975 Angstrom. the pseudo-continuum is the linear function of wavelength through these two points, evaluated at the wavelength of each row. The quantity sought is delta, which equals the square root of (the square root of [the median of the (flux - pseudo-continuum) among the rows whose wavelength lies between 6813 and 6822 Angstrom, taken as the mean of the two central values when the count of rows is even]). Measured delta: 1.00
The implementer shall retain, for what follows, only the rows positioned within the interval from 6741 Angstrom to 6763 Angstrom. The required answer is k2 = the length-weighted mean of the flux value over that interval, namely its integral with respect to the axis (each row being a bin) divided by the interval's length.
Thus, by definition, 13.8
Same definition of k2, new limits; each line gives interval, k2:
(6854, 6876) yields 12.8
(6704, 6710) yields 12.9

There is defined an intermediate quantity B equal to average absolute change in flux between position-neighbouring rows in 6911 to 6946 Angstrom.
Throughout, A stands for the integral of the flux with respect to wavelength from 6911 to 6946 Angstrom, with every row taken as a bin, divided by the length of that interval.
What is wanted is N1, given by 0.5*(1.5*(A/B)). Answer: 9.0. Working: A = 13.5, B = 1.1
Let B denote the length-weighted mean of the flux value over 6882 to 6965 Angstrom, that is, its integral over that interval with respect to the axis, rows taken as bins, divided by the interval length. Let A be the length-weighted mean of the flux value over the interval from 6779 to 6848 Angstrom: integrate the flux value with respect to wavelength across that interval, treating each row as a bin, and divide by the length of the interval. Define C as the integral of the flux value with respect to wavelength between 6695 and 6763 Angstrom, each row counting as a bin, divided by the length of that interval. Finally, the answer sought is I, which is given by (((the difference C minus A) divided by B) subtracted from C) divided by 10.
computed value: 1.343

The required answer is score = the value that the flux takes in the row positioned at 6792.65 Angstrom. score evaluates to 13.83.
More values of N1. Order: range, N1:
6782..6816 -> 10.5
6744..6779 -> 20.7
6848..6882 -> 11.9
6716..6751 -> 14.8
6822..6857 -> 7.2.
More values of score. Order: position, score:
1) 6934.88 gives 14.52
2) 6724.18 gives 12.52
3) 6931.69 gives 12.23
